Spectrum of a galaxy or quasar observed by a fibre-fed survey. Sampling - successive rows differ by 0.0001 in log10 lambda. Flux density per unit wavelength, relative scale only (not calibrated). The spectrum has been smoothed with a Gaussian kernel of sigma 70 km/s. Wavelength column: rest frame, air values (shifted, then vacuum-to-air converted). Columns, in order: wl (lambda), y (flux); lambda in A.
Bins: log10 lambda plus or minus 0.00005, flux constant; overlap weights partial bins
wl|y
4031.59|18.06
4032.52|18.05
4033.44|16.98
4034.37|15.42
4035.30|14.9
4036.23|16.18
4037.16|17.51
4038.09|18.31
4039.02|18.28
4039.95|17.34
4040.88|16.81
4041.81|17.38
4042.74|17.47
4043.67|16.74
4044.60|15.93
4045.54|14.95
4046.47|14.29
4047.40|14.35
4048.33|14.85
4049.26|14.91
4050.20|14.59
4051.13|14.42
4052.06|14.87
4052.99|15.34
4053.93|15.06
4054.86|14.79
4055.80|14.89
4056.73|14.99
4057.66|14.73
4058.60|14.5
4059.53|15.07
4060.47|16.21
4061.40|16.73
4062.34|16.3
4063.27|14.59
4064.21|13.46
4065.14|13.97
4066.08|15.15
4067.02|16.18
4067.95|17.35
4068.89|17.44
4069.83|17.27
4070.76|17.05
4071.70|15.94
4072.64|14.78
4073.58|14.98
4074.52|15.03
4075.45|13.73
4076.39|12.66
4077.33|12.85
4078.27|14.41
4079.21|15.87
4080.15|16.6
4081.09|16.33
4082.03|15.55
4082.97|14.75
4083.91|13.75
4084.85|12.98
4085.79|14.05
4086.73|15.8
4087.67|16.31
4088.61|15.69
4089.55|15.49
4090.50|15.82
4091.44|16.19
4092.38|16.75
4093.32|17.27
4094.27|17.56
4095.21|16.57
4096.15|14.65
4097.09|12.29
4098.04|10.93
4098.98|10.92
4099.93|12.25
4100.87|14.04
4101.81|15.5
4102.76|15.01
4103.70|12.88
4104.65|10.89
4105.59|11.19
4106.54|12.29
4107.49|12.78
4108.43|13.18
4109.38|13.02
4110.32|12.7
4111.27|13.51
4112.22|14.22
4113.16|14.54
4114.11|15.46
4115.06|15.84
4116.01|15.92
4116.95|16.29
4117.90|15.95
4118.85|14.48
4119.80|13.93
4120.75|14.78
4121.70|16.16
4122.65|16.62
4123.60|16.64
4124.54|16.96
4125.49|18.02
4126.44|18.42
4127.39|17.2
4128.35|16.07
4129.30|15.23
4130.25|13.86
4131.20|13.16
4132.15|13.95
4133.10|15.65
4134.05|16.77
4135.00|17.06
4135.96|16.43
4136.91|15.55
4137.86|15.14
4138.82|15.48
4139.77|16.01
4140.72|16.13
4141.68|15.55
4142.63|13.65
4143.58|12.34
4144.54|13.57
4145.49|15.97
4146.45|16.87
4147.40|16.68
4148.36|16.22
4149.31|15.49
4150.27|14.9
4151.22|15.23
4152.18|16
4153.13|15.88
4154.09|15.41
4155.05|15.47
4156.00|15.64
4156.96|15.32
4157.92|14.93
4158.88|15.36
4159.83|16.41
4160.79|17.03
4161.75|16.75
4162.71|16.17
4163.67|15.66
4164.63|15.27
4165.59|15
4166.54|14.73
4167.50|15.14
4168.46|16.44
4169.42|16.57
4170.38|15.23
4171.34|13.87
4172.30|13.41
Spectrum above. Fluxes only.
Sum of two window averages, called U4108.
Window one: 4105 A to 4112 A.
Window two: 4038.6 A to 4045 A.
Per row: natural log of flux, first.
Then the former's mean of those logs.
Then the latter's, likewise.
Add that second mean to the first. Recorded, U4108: 5.38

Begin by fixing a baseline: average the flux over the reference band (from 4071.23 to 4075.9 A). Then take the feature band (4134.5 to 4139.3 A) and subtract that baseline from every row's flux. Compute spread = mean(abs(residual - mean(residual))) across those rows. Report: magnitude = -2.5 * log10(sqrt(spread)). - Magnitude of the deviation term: 0.23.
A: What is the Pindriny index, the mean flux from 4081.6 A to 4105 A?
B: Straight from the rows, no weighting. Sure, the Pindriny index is 14.6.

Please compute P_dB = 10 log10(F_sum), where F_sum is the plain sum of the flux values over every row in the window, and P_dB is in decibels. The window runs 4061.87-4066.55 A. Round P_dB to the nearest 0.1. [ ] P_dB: 18.7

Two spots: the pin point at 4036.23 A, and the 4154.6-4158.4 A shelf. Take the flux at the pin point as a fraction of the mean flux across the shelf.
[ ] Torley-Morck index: 1.05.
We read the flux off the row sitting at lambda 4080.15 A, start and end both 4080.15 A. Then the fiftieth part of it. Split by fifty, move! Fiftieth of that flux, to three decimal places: 0.332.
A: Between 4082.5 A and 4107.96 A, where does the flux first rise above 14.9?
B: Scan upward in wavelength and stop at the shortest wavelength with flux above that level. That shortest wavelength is 4086.73 A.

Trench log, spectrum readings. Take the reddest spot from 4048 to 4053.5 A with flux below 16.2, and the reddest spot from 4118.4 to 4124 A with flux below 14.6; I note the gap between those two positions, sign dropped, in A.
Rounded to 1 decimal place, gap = 66.8 A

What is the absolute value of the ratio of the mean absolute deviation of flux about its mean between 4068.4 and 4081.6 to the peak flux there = 0.074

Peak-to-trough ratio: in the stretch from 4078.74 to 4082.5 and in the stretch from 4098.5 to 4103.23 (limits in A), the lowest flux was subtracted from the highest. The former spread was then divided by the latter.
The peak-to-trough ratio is 0.2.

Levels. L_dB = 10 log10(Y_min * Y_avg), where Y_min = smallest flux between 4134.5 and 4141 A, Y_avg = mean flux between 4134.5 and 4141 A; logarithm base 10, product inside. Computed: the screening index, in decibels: 23.8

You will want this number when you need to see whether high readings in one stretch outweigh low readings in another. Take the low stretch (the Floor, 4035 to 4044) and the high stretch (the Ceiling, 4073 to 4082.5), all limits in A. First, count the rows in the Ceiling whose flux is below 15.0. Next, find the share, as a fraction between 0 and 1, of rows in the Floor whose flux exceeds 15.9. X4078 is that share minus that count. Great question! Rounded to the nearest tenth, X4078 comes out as -4.1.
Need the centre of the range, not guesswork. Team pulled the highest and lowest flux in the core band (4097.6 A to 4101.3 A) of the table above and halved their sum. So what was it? 12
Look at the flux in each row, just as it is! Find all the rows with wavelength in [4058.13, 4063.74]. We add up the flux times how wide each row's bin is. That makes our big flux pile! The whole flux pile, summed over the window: 87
